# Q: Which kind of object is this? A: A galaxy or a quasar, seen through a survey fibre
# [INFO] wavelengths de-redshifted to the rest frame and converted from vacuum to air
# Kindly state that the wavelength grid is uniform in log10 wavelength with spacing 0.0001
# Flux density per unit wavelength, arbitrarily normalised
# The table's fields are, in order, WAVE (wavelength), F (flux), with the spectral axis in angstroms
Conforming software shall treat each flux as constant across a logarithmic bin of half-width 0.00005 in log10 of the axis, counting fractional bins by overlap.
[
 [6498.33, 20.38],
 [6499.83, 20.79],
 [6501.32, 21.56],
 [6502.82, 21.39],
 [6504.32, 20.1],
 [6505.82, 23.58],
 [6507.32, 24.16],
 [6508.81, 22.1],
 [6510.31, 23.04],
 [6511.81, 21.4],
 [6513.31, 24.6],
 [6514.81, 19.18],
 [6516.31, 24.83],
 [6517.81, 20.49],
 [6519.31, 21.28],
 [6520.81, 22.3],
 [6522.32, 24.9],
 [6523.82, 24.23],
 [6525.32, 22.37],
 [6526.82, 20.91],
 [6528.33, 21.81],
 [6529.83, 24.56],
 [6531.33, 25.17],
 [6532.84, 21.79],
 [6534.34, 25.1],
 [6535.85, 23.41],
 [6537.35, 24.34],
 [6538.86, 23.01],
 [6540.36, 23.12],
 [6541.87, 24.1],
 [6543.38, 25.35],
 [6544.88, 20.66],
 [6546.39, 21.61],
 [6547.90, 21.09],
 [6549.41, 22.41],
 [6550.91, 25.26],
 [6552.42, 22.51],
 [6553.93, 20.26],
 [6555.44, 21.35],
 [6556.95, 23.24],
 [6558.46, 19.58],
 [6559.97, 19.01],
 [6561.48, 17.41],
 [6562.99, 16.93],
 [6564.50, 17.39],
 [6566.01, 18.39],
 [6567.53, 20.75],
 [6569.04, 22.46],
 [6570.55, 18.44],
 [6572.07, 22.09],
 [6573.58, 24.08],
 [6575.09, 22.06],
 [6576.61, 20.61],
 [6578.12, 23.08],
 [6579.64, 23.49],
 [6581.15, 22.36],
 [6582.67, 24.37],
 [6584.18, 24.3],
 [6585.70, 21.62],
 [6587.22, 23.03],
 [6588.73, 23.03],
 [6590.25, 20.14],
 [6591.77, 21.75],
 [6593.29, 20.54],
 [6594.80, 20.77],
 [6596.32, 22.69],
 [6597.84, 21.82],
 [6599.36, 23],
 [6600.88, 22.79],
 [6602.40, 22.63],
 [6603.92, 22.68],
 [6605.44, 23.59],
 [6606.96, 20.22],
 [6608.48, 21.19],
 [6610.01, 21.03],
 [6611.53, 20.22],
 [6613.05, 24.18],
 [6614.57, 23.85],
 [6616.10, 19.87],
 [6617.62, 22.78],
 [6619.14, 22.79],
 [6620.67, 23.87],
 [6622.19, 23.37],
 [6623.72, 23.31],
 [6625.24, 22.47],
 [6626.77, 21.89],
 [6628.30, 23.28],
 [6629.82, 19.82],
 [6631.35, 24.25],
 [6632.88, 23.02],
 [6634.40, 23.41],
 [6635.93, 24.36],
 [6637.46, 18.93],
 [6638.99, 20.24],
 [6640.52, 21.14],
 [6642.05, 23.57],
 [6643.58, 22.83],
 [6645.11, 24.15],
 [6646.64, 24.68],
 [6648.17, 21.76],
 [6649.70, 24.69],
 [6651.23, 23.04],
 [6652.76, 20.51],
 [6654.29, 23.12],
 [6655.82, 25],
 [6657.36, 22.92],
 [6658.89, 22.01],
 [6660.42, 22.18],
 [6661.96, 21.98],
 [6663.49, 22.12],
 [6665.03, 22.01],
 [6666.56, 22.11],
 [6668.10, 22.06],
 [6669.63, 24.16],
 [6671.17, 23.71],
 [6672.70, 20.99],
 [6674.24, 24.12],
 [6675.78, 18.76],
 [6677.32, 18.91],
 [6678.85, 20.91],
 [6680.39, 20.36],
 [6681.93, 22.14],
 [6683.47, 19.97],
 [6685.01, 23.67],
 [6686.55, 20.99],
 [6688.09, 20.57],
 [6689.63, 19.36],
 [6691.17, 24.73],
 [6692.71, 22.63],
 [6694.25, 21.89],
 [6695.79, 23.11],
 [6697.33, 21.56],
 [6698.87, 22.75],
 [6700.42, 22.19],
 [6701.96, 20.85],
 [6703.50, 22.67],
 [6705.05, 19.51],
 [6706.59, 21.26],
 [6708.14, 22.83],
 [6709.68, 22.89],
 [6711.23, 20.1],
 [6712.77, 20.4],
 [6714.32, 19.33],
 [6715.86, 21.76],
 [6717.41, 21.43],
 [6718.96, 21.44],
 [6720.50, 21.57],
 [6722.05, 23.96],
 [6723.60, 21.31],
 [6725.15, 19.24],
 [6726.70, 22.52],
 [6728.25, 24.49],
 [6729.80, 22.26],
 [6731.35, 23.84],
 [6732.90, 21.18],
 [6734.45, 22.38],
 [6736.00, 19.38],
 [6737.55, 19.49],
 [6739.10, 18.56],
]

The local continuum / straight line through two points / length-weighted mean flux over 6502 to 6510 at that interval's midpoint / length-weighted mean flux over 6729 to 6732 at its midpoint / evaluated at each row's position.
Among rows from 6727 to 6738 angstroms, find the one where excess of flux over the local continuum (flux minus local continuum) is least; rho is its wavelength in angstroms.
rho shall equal 6736.00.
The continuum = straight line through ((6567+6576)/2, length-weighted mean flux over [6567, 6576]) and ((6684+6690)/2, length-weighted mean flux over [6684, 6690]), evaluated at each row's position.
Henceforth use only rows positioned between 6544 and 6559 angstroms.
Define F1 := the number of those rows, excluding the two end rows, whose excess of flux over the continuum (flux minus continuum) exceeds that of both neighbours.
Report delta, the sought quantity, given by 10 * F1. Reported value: 30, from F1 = 3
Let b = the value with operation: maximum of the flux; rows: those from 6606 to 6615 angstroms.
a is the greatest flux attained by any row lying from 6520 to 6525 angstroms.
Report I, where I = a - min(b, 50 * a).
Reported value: 0.72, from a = 24.9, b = 24.18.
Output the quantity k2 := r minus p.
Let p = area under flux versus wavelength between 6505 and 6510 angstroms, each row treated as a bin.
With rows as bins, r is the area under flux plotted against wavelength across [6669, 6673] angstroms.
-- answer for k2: -24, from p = 116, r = 93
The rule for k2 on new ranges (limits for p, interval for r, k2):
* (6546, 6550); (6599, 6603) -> 5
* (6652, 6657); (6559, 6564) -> -25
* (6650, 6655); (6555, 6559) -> -26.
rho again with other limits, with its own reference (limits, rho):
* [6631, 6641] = 6637.46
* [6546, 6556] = 6553.93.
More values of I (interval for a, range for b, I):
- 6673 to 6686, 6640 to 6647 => -0.56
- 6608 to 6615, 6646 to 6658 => -0.82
